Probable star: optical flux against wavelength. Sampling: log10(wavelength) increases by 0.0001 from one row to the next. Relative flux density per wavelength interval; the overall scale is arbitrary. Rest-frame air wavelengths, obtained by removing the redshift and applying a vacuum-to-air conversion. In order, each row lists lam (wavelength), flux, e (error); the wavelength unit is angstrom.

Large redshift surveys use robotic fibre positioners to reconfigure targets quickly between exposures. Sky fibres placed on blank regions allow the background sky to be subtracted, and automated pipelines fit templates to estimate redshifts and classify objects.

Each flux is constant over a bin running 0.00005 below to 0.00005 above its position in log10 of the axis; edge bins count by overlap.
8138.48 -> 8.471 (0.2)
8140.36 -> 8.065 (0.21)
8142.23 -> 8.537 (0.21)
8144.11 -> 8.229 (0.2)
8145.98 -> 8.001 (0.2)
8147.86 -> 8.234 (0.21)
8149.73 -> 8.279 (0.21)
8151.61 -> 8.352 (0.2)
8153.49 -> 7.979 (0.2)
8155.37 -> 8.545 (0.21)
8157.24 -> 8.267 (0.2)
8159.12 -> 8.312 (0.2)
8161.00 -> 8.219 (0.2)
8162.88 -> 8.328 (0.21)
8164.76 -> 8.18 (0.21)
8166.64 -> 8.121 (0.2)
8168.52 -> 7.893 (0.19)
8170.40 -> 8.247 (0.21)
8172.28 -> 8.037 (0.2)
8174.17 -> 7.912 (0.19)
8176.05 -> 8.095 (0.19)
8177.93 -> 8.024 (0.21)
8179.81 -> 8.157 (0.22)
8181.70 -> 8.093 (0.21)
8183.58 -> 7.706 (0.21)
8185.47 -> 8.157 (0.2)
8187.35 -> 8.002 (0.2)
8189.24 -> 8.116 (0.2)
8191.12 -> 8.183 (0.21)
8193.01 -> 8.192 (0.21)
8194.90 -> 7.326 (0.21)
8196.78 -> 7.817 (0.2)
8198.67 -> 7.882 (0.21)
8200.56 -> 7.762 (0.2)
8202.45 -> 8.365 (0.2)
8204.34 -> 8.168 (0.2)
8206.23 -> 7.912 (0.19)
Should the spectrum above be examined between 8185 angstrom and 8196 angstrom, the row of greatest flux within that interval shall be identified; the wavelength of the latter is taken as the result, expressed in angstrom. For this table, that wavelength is 8193.01 angstrom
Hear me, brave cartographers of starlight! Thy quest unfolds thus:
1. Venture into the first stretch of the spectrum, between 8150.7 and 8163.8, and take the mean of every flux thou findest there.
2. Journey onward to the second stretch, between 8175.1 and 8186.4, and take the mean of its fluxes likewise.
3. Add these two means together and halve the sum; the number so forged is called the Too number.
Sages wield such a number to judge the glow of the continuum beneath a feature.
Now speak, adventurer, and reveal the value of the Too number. 8.16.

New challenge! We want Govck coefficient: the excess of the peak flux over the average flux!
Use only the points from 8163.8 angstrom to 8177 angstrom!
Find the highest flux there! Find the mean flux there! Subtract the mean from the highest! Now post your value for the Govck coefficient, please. 0.18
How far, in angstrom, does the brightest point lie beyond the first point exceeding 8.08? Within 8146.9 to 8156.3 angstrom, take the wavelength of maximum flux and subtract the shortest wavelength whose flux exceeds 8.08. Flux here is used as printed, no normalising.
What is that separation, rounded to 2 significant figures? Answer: 7.5 angstrom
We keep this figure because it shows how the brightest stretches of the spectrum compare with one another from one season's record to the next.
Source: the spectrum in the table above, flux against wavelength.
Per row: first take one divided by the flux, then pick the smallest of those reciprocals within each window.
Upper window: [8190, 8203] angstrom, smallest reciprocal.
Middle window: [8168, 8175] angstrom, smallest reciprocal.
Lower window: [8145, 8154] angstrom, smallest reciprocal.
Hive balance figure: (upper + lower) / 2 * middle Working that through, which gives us 0.0145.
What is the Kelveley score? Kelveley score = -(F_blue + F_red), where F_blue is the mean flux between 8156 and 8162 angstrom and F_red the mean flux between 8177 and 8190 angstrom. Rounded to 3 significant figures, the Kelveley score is -16.3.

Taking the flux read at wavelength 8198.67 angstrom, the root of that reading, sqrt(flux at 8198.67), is 2.81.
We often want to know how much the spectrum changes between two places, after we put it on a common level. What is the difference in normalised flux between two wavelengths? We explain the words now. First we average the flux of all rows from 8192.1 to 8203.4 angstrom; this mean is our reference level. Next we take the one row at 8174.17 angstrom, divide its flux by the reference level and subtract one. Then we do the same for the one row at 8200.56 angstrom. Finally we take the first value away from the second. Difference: -0.02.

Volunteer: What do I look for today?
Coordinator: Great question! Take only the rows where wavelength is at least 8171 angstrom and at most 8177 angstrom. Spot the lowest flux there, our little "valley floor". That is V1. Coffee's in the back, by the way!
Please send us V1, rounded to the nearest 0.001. 7.912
